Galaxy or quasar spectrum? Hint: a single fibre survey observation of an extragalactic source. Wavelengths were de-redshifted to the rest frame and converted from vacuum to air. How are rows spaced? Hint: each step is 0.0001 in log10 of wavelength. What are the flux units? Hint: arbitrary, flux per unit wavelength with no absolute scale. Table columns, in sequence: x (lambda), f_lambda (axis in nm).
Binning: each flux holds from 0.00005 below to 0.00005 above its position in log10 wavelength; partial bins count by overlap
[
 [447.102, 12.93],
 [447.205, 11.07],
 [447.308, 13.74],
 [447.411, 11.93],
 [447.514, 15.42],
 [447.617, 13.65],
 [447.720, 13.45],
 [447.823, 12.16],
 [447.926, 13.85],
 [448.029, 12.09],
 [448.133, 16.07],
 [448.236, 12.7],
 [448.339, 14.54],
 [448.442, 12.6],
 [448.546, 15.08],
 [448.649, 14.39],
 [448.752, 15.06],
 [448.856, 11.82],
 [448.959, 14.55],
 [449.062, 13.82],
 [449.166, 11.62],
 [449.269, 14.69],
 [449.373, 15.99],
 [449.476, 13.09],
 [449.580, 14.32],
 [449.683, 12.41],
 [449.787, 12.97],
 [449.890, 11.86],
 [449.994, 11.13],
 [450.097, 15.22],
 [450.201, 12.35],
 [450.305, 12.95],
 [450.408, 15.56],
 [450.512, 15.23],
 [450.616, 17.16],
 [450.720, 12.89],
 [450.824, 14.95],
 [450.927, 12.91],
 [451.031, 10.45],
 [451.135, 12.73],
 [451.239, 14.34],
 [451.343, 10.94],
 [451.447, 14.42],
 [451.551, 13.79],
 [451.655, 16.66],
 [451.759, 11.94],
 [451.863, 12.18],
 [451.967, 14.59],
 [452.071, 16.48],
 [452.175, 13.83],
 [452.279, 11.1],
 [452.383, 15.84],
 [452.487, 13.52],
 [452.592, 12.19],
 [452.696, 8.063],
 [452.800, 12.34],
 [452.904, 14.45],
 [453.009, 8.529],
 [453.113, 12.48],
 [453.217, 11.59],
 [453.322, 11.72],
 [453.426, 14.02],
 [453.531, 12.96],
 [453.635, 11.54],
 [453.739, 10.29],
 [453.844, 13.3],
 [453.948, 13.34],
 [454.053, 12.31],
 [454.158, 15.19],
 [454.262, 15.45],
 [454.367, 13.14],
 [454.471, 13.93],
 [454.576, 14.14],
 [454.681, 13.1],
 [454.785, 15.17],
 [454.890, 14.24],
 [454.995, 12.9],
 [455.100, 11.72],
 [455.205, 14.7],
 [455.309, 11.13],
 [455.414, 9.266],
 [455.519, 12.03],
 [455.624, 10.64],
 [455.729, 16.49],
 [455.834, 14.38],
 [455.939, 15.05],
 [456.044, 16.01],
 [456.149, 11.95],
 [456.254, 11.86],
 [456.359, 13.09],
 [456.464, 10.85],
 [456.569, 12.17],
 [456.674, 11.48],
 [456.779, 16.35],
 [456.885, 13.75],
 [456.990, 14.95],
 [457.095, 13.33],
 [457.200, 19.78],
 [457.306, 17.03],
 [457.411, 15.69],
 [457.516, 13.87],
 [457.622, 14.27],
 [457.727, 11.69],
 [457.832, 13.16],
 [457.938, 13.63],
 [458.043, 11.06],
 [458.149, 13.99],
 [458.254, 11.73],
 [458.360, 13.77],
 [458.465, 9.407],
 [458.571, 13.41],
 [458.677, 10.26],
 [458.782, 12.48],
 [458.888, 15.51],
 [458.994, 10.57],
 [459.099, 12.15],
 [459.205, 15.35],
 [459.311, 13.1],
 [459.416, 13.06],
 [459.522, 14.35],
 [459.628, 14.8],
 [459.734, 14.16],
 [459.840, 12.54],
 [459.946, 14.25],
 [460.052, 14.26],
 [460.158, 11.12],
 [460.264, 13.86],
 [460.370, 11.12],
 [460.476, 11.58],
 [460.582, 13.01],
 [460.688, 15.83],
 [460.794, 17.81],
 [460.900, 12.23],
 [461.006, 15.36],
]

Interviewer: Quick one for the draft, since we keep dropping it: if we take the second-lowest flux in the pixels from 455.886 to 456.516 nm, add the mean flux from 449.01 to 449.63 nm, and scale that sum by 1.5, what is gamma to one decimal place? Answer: 38.7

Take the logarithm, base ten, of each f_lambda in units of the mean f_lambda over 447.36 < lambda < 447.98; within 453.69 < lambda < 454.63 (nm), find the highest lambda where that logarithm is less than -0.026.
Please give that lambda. 454.053 nm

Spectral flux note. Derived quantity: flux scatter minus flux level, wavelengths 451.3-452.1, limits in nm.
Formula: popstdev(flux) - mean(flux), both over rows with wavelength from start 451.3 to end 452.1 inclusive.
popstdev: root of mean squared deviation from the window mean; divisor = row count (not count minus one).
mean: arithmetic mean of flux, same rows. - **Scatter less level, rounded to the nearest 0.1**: -11.9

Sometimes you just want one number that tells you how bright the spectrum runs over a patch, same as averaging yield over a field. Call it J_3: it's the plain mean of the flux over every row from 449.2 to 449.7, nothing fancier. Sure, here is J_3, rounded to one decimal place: 14.1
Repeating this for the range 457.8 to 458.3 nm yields 12.7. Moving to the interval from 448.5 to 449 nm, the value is 14.2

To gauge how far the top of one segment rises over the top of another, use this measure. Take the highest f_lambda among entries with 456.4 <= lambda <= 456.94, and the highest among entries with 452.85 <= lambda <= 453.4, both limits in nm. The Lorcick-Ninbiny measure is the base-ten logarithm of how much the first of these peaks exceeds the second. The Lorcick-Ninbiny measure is 0.28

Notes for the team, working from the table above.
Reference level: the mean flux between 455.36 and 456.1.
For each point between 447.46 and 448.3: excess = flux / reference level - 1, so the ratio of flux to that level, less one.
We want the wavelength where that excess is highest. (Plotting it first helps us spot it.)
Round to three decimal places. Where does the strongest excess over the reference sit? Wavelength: 448.133 nm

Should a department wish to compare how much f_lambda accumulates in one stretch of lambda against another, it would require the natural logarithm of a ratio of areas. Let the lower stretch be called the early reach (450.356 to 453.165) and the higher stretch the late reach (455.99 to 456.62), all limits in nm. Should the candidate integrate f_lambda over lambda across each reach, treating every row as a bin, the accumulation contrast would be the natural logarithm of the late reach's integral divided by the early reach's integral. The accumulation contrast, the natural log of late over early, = -1.5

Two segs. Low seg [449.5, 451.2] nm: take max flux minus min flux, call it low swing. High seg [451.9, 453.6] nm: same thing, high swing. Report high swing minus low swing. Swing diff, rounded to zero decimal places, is 2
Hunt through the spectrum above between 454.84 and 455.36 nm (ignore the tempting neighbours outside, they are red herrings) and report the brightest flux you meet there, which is 14.7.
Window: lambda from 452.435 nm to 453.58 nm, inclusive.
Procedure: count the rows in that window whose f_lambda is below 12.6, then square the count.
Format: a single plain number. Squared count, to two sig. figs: 49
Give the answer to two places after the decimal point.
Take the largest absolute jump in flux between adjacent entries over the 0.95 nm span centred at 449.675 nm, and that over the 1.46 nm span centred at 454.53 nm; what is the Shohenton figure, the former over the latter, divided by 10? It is 0.14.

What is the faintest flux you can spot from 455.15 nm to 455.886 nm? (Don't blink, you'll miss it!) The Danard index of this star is 9.266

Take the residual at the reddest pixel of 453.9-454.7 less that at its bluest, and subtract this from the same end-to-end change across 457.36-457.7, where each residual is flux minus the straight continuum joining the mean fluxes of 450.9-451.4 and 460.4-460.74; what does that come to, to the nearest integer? -1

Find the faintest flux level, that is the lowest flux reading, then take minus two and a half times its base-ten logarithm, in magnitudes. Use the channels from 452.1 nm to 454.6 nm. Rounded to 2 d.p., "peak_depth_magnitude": -2.27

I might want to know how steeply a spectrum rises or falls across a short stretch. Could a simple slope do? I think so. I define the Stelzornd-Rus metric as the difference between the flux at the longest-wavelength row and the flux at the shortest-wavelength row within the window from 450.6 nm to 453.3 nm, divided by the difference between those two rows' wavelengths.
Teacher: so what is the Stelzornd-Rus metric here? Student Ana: -2.1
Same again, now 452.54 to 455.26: 1.0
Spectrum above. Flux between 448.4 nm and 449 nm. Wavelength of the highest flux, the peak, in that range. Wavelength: 448.546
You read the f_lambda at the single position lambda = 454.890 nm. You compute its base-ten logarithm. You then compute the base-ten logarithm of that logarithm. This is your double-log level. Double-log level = 0.062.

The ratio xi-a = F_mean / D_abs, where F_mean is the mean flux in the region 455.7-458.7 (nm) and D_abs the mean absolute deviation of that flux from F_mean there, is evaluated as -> 7.9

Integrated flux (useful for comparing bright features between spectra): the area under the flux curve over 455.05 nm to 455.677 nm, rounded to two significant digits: 7.3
